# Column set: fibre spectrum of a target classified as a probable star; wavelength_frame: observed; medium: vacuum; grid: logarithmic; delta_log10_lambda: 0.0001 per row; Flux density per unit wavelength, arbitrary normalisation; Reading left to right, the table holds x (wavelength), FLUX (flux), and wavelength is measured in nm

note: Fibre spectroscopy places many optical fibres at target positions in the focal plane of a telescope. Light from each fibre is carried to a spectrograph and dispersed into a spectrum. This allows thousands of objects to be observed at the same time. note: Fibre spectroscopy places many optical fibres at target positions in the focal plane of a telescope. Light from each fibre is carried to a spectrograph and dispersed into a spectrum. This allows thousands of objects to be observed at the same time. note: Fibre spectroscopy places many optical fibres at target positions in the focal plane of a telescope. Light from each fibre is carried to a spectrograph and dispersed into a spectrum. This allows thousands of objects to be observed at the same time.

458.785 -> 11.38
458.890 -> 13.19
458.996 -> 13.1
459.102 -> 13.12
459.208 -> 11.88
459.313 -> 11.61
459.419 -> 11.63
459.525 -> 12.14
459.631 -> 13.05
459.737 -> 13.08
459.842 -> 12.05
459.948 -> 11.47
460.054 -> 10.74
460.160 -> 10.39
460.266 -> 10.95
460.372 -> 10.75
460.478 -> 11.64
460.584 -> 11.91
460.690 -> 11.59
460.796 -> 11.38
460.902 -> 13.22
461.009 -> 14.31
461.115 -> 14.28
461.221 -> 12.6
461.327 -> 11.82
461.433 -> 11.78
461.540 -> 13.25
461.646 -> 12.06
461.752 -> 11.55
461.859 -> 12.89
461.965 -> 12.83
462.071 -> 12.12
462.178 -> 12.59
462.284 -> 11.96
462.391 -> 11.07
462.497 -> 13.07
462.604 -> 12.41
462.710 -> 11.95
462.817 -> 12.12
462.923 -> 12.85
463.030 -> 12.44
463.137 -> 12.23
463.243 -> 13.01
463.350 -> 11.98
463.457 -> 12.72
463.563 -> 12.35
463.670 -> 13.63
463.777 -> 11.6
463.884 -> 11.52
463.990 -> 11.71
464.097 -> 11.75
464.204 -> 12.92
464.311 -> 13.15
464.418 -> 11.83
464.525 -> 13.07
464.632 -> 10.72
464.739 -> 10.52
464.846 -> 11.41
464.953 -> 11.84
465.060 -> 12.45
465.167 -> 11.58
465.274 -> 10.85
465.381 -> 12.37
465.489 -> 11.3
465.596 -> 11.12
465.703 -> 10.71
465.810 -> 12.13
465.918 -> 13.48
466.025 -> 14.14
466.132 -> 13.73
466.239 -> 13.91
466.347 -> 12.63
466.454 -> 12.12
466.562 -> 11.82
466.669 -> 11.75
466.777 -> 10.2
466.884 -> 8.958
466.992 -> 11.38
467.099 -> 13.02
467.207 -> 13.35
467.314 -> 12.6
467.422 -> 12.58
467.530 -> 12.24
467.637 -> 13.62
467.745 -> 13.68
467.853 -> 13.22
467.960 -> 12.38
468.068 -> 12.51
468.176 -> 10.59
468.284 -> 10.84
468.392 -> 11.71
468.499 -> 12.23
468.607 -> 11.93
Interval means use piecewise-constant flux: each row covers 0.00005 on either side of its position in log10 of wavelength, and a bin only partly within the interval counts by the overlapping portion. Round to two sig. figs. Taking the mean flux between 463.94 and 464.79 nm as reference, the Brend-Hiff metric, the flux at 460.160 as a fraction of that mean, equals 0.87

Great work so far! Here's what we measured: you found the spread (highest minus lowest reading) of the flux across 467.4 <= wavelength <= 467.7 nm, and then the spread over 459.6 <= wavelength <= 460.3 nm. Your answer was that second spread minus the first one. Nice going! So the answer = 1.3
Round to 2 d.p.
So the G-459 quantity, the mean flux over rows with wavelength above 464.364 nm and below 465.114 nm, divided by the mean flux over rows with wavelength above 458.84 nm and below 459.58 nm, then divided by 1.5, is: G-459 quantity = 0.63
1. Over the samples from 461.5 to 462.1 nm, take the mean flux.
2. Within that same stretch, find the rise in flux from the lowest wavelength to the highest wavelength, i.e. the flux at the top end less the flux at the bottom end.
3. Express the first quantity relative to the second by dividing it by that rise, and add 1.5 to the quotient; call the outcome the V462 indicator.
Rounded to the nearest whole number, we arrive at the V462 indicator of -10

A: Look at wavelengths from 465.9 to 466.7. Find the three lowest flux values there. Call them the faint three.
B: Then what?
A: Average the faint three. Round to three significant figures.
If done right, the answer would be 11.9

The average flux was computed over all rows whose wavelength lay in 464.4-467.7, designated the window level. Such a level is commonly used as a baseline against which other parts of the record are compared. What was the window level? 12.05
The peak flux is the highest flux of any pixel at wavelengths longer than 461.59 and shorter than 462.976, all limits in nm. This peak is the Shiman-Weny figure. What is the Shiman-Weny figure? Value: 13.07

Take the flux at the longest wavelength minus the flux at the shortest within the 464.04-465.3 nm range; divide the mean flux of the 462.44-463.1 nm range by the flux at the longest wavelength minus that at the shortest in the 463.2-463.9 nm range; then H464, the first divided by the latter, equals 0.11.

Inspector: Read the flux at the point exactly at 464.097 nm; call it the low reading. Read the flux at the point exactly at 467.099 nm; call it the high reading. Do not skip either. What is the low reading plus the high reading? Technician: 24.8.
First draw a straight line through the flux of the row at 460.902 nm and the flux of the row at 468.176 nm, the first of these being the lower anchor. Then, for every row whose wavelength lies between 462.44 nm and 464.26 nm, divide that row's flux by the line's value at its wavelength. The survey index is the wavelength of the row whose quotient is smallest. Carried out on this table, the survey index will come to 463.884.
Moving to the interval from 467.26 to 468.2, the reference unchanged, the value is 468.176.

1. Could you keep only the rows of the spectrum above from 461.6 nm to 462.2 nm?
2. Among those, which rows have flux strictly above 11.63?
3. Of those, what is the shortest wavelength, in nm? 461.646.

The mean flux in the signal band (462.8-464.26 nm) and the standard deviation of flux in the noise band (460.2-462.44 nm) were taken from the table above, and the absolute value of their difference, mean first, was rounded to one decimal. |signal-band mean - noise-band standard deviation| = 11.4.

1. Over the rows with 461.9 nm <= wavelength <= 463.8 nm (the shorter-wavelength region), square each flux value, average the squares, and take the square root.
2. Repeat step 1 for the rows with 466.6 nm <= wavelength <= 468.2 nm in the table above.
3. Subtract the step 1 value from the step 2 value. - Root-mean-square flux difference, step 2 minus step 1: -0.2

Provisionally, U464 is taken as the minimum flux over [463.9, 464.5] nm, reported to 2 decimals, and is 11.71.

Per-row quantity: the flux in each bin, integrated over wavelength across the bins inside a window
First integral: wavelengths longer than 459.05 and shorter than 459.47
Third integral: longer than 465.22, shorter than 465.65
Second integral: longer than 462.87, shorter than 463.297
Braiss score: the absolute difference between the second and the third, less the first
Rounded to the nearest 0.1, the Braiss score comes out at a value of -4.6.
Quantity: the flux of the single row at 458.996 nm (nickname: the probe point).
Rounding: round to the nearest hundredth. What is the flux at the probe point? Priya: 13.10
